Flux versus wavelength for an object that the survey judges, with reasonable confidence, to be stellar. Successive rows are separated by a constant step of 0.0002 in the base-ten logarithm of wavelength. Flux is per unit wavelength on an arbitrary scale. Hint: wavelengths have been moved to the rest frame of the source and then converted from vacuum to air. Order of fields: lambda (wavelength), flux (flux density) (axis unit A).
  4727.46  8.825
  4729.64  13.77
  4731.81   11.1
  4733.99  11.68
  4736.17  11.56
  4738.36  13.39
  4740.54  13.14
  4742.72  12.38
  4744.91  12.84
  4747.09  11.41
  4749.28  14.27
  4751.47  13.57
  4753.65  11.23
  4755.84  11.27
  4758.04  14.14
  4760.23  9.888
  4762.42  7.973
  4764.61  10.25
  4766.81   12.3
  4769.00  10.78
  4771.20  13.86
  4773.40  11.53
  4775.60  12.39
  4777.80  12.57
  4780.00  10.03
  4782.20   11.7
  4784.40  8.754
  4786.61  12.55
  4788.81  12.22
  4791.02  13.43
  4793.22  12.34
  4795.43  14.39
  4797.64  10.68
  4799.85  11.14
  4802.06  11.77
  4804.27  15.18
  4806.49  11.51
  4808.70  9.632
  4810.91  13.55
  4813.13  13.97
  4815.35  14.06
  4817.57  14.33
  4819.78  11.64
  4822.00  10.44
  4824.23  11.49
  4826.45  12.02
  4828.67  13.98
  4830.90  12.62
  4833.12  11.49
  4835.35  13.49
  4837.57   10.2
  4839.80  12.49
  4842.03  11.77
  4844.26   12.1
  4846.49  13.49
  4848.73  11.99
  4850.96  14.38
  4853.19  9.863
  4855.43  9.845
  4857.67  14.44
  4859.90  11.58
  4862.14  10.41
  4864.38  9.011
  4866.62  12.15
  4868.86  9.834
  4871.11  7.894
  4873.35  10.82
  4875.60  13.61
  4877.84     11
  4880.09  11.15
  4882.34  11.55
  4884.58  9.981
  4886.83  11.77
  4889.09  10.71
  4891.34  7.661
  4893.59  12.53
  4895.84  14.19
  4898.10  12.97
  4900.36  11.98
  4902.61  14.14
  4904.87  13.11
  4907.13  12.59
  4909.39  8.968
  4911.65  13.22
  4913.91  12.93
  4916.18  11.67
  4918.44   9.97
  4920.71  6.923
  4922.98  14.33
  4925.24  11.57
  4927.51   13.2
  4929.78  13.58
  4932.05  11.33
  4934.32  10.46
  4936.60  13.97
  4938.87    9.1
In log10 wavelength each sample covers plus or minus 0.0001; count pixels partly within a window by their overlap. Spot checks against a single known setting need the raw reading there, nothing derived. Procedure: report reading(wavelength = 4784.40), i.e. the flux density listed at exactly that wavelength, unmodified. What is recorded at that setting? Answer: 8.754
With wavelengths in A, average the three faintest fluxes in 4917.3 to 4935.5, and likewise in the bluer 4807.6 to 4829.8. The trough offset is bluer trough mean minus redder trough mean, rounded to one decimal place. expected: 1.4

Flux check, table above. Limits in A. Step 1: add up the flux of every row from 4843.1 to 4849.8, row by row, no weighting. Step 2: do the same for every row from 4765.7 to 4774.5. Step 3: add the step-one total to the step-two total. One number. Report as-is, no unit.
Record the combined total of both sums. 86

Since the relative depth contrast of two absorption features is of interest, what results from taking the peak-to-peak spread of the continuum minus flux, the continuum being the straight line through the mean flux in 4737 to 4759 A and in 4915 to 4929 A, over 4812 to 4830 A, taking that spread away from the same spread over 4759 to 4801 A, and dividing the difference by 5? 0.6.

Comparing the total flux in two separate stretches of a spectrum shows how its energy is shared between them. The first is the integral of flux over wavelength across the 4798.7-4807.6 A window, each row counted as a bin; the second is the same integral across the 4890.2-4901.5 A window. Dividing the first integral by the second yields 0.8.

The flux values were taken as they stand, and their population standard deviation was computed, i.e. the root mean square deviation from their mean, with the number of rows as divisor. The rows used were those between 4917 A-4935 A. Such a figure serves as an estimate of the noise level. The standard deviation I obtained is 2.22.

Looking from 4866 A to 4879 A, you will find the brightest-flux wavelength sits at 4875.60 A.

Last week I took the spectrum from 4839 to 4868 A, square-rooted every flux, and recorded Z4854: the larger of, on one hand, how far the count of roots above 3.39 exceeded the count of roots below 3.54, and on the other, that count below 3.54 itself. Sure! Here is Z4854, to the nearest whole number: 10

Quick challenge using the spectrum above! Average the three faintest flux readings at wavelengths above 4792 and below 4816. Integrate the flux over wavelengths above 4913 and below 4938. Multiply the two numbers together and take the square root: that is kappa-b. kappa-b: 56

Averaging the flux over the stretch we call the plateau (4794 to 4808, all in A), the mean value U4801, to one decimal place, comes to 12.4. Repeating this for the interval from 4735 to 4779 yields 12.0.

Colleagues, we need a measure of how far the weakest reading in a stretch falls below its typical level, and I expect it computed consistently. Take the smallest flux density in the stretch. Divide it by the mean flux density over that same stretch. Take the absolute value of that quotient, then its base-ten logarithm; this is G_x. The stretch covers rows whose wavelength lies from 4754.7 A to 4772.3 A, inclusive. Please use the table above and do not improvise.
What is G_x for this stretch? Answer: -0.15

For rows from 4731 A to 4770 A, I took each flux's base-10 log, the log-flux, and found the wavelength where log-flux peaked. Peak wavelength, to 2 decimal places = 4749.28 A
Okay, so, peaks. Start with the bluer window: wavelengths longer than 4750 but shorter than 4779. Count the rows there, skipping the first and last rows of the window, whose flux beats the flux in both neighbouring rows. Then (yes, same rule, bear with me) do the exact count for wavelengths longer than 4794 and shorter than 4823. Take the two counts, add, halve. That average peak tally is 2.50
